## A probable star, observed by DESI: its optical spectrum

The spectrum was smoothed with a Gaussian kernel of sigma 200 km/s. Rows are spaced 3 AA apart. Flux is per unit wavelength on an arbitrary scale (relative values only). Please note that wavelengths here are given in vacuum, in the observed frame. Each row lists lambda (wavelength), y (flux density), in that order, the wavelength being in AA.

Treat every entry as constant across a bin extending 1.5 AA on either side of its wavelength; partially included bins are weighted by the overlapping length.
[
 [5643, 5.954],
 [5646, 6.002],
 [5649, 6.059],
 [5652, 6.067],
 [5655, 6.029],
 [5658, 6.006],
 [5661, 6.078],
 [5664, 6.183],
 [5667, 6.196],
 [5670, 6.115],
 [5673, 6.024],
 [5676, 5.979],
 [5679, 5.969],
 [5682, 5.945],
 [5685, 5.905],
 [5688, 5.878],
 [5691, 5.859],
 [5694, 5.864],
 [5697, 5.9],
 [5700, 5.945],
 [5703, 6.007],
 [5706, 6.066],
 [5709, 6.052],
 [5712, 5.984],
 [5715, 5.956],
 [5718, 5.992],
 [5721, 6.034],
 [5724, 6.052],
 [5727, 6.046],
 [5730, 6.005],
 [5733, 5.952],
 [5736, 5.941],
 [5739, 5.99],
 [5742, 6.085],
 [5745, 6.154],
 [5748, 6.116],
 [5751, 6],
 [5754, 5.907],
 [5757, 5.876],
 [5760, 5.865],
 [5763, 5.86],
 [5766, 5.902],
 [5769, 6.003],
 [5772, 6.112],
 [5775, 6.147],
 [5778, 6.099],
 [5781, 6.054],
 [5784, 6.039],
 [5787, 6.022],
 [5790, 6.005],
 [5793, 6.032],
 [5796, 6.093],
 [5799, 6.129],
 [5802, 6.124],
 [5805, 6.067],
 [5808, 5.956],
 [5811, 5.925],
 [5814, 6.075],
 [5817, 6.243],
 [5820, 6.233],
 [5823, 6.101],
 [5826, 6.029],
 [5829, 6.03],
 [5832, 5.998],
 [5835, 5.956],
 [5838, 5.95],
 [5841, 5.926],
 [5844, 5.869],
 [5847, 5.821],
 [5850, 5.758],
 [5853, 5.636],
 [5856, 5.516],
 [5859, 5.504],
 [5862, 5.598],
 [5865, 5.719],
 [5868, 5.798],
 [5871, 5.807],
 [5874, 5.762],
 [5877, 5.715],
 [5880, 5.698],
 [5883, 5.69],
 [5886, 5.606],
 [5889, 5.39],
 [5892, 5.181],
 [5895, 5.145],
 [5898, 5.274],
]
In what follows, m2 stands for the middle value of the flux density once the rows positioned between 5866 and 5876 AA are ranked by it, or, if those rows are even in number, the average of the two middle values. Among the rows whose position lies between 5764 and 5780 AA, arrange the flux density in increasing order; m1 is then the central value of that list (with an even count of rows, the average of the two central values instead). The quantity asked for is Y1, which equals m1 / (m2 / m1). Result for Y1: 6.42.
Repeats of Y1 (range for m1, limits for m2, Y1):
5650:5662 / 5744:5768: 6.19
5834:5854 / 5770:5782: 5.64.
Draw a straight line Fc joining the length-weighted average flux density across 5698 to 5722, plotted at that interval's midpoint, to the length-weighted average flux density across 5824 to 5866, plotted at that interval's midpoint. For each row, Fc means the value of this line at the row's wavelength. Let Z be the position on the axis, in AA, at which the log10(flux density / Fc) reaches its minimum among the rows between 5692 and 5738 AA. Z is 5694 AA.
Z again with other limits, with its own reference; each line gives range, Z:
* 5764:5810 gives 5766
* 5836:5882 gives 5859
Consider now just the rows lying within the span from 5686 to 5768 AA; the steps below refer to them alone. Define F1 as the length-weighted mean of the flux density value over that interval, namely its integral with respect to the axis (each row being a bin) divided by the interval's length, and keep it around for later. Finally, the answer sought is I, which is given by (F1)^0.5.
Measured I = 2.44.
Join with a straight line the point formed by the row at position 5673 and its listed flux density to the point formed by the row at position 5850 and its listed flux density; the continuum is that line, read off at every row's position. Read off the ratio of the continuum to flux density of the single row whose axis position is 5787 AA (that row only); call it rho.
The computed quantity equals 0.97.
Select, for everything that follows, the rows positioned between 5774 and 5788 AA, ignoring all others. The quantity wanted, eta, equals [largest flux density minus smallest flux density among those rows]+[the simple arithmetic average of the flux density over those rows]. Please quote 6.20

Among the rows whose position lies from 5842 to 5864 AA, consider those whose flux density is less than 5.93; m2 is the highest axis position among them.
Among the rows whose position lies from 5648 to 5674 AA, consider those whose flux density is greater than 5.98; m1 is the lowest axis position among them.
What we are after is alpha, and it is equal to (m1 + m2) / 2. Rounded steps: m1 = 5649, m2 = 5862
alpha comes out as 5755.5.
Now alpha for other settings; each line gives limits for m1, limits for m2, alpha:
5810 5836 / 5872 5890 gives 5851.5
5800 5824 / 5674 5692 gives 5746.5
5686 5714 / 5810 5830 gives 5757.0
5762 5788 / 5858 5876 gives 5821.5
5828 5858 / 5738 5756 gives 5791.5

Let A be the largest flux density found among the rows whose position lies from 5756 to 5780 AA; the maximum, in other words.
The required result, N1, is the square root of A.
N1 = 2.48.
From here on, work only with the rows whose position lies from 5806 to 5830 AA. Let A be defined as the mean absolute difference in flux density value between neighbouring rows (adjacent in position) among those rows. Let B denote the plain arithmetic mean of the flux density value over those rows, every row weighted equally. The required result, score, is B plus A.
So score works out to 6.15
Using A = 0.081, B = 6.07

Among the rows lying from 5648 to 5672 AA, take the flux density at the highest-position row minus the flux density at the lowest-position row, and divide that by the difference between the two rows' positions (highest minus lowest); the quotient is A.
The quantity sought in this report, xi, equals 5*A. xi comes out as 0.013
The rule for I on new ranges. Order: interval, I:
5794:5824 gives 2.47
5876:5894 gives 2.35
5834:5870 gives 2.40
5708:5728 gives 2.45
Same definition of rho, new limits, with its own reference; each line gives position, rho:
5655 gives 1.00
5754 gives 1.00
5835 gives 0.97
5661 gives 0.99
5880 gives 1.00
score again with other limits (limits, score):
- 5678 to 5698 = 5.93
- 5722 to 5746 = 6.07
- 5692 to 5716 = 6.02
